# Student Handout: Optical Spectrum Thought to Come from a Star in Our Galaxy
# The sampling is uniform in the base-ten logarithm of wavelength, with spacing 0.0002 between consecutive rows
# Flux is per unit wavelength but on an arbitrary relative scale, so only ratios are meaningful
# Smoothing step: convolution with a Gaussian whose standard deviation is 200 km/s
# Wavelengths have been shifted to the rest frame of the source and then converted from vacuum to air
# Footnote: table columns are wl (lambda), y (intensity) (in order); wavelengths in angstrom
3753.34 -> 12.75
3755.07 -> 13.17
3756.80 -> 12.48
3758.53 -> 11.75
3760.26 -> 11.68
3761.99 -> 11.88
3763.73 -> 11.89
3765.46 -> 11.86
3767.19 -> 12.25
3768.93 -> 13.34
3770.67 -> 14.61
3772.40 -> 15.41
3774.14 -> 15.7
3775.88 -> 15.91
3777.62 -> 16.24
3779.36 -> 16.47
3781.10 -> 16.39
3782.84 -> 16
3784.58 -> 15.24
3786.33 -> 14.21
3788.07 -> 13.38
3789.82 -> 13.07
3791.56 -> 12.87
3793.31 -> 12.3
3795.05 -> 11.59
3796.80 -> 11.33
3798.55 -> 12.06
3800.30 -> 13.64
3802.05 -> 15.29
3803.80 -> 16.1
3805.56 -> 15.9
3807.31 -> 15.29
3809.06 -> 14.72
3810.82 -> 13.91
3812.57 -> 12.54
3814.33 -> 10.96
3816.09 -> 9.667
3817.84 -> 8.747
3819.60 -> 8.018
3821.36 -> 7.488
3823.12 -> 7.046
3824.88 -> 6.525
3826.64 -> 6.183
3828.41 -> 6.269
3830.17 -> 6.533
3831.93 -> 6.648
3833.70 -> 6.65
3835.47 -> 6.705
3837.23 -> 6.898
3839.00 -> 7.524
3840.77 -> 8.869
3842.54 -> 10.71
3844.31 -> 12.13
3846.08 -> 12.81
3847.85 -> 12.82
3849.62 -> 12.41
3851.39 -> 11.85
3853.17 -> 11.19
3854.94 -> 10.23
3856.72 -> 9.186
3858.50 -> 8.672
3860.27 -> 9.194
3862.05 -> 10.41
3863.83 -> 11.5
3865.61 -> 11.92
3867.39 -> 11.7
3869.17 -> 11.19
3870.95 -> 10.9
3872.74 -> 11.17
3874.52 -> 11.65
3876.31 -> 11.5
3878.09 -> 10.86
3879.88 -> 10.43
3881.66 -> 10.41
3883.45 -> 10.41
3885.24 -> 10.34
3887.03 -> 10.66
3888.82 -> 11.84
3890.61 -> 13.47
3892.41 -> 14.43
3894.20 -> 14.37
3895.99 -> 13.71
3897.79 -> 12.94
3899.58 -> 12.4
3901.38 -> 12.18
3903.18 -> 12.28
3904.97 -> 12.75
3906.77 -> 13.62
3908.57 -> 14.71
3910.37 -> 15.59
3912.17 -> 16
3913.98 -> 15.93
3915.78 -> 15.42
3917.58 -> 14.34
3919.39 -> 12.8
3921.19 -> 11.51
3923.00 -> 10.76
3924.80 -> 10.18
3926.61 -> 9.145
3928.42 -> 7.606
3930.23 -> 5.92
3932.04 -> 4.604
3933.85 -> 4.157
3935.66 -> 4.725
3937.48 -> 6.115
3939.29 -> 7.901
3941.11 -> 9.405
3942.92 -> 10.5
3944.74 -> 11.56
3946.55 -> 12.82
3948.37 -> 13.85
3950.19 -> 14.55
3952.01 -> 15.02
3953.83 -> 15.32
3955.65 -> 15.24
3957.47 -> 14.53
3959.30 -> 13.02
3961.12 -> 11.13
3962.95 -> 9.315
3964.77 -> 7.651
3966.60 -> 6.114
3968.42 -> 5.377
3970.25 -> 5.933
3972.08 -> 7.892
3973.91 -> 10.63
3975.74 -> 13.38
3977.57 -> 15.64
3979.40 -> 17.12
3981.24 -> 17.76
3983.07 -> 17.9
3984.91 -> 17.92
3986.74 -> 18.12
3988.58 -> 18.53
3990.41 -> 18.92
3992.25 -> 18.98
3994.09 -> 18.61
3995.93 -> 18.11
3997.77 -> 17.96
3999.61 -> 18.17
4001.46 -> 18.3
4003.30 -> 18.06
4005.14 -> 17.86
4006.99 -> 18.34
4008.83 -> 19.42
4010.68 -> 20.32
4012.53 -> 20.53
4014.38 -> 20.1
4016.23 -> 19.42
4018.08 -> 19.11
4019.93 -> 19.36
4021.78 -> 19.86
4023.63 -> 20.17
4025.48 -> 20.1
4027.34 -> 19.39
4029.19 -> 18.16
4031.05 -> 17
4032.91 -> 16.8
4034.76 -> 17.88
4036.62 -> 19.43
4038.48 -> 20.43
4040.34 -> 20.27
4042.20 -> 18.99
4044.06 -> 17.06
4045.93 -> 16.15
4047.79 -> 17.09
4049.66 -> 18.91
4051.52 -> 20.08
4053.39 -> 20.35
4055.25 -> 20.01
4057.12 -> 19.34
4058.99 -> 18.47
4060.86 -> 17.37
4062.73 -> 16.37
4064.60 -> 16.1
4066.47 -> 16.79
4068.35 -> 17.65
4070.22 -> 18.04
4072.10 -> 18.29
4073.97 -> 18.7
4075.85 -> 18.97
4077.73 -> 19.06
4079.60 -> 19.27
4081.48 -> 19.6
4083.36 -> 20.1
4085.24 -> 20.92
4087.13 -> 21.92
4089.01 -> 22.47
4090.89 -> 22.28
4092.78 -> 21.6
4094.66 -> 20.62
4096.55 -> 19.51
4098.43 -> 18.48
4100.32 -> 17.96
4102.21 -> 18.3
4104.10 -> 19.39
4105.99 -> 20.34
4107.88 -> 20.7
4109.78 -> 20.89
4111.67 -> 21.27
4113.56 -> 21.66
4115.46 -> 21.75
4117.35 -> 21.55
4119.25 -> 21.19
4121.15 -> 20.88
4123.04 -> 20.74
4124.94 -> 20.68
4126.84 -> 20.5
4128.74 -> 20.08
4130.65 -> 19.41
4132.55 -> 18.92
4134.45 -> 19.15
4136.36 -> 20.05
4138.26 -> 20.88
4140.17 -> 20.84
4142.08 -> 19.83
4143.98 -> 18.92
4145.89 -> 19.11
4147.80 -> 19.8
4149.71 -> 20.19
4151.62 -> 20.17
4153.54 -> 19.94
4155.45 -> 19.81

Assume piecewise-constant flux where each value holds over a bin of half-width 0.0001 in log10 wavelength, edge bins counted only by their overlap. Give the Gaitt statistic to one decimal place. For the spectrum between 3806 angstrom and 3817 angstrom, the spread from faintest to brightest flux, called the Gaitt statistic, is 5.6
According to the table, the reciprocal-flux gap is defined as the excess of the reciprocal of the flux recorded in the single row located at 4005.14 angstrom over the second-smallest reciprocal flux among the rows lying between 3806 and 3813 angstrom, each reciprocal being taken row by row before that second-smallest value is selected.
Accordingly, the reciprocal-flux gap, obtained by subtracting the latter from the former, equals -0.012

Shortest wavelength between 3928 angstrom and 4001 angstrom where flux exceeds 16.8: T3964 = 3979.40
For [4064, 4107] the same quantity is 4068.35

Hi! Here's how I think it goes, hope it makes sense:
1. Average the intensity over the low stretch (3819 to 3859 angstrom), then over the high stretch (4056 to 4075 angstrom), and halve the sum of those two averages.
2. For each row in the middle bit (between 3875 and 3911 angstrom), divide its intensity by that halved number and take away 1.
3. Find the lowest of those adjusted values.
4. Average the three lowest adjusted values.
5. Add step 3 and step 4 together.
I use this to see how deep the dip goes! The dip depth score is -0.44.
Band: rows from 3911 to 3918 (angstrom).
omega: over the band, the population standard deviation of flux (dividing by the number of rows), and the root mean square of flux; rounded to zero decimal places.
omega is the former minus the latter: -15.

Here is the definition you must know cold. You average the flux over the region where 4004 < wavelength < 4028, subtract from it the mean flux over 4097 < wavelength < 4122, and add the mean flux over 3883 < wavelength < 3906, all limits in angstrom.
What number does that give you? 12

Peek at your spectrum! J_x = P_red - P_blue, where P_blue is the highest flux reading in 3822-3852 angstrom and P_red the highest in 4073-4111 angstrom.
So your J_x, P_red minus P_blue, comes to 10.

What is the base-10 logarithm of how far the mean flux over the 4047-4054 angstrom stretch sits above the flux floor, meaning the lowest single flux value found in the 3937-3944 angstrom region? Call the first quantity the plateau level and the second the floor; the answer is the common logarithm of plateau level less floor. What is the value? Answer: 1.1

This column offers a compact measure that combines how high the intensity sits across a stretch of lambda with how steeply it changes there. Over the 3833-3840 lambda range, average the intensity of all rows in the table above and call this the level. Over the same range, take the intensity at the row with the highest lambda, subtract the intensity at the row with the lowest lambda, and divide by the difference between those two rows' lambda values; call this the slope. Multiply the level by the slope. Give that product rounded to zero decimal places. 1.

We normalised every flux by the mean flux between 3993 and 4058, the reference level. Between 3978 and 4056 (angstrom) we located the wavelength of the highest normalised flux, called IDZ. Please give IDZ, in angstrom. 4012.53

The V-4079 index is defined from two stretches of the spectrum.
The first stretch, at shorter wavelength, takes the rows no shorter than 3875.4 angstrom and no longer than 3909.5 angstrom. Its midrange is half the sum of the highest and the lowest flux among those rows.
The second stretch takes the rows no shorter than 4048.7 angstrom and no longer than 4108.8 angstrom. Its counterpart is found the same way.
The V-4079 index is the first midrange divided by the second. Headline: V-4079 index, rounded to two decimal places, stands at 0.65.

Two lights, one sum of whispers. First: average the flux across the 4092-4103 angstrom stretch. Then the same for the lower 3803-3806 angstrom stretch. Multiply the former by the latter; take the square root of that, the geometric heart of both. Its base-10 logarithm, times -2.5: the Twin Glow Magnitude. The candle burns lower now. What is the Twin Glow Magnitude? -3.1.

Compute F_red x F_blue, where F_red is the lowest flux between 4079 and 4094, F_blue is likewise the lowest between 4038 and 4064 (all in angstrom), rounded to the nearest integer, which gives 311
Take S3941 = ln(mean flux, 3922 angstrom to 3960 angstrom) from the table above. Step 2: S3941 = 2.3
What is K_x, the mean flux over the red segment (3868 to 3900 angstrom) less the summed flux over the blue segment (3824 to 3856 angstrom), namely -151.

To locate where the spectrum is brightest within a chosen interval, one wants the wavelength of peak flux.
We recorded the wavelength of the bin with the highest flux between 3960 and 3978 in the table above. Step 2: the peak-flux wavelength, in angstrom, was 3977.57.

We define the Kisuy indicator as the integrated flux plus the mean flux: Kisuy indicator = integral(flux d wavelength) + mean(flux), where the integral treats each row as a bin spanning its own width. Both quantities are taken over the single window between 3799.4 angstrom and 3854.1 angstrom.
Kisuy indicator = 578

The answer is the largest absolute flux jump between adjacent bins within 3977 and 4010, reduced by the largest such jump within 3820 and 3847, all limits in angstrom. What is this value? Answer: -0.4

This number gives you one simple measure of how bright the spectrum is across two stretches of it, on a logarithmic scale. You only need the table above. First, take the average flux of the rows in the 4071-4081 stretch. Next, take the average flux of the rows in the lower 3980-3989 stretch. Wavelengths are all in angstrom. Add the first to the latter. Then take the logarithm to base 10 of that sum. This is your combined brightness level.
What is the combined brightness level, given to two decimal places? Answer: 1.57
